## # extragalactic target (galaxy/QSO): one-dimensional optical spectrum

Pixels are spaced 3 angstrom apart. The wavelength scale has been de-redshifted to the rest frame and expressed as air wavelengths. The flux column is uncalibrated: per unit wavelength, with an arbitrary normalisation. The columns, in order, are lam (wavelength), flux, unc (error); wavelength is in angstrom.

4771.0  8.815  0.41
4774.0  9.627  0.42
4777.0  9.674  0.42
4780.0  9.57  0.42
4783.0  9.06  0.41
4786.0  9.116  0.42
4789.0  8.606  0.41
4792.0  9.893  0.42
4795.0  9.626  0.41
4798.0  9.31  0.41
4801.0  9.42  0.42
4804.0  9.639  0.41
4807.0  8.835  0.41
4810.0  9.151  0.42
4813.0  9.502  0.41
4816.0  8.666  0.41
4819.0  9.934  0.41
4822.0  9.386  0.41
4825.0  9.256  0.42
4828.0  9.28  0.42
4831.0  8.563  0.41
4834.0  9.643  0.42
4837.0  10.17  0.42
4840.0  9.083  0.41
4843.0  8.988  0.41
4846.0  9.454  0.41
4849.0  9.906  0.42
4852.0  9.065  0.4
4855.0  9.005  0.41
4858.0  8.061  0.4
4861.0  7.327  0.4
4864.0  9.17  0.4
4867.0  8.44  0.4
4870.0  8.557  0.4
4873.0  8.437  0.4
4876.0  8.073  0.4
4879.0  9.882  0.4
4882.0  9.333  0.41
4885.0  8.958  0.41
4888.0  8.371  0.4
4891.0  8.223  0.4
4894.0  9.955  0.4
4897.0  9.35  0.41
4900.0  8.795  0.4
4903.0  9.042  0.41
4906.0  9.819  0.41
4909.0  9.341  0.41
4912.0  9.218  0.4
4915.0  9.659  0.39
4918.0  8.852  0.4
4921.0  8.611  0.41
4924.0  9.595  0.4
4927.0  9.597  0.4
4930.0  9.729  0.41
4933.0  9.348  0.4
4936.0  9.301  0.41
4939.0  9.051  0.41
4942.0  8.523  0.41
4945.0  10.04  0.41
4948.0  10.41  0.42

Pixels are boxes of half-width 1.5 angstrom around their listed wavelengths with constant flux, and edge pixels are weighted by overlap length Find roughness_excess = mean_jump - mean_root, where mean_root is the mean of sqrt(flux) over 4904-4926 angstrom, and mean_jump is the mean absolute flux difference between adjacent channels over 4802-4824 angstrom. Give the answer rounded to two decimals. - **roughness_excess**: -2.36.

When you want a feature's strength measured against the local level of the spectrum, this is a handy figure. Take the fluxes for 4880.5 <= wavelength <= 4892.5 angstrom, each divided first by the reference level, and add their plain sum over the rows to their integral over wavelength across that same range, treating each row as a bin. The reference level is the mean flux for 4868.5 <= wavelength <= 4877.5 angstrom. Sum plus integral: 17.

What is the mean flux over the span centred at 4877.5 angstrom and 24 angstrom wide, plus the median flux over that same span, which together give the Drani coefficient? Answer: 17.3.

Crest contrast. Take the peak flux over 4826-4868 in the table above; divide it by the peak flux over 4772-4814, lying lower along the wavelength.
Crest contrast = 1.028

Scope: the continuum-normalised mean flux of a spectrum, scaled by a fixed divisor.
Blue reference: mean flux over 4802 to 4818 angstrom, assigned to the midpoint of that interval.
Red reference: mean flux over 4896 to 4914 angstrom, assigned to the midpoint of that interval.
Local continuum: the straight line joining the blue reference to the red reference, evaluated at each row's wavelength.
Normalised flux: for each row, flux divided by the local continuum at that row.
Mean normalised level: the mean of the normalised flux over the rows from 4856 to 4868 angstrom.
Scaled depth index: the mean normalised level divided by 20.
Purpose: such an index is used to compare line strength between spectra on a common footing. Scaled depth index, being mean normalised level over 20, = 0.0448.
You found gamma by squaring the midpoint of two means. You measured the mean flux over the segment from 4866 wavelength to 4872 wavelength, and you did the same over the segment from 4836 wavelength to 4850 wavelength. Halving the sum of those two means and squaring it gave 81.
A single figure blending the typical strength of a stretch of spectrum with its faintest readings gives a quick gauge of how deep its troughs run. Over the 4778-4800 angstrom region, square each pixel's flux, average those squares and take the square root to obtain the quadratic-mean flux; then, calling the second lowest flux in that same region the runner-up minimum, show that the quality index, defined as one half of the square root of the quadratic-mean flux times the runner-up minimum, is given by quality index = 4.59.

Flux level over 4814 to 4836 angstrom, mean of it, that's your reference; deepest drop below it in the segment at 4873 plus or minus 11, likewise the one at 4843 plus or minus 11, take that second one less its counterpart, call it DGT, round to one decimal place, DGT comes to -0.9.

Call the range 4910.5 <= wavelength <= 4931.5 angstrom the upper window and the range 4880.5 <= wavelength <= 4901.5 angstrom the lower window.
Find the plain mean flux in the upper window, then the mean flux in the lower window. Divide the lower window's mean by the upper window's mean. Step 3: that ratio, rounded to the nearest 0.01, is 0.97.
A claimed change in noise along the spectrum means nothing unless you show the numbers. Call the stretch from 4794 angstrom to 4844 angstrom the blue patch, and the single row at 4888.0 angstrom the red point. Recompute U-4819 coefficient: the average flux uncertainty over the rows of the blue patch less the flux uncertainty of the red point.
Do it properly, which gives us 0.014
